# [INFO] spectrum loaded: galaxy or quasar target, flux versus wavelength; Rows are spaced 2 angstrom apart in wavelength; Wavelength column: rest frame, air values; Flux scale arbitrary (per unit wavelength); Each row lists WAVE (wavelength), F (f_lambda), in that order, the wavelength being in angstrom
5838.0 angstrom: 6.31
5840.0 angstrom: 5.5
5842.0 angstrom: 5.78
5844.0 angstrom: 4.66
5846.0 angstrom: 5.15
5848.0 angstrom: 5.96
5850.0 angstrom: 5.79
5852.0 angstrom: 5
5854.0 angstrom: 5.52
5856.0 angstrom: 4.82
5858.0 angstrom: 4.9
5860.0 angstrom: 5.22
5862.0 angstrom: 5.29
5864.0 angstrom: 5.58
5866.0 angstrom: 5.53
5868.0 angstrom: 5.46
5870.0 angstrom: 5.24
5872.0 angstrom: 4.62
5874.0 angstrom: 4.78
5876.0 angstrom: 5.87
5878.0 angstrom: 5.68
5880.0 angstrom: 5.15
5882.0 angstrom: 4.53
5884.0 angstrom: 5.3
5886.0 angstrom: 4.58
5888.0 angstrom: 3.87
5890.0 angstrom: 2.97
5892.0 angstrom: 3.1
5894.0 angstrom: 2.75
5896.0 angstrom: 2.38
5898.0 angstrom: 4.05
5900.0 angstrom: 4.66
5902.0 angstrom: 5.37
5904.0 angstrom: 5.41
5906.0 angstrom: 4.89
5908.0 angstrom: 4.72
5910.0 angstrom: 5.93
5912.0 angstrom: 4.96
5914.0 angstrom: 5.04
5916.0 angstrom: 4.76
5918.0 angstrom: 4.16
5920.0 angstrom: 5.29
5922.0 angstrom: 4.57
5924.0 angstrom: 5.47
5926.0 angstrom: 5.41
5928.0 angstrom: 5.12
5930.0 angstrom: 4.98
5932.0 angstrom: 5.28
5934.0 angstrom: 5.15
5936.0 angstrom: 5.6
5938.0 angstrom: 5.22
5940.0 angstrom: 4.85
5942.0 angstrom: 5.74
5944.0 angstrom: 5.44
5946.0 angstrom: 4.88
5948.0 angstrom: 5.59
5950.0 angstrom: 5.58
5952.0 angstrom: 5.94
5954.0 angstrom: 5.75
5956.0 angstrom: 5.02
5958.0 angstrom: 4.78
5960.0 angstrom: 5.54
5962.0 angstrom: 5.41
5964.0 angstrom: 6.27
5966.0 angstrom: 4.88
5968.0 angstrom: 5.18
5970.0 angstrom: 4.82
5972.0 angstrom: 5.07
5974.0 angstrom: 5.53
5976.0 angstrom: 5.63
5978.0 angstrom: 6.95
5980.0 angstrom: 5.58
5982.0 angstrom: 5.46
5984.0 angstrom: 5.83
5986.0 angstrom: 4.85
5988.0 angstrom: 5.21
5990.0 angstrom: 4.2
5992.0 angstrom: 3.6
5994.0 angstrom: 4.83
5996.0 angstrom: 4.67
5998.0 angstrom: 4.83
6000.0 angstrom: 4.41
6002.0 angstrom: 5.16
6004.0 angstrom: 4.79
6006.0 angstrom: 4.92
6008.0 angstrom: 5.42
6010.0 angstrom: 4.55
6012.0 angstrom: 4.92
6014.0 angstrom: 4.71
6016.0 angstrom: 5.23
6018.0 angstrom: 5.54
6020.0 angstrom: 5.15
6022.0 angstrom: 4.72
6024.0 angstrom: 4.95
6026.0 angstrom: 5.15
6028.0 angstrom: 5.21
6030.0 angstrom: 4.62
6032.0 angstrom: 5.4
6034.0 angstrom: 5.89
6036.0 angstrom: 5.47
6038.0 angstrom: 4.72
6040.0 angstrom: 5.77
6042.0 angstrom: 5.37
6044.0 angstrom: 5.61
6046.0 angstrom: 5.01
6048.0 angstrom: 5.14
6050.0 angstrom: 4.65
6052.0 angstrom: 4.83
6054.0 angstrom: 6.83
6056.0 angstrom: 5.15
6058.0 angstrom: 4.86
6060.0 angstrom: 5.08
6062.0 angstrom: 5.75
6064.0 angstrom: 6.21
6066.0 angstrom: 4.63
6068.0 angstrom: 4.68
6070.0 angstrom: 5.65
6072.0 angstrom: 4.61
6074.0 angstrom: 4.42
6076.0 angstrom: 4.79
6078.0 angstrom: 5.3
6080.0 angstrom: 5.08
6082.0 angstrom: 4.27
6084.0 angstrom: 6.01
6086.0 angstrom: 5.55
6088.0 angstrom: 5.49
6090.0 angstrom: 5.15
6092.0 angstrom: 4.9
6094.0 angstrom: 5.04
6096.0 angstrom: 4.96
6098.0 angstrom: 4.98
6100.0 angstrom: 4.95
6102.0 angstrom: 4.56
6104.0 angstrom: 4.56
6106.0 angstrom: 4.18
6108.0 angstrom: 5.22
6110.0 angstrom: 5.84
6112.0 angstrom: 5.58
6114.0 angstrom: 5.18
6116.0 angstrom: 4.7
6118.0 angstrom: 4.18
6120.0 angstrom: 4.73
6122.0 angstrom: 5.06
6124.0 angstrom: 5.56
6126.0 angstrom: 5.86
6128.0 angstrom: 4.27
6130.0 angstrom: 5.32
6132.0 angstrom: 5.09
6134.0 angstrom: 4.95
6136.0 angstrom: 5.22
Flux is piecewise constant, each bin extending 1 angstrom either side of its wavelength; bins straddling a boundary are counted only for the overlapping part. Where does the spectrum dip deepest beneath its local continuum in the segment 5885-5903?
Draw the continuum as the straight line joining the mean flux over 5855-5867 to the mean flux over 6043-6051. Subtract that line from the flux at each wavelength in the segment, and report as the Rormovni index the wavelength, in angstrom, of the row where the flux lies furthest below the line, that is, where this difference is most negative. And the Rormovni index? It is 5896.0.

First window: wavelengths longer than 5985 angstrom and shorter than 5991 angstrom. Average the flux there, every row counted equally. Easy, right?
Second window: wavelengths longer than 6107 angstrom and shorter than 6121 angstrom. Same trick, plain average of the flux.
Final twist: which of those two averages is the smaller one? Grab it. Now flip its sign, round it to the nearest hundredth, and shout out -4.75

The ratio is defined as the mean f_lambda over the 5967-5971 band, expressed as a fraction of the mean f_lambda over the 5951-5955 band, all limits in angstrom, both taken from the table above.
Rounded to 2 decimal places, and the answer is 0.86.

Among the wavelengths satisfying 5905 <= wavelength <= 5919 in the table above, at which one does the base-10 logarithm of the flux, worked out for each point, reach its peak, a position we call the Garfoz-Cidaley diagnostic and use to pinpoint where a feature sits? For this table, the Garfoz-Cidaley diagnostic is 5910.0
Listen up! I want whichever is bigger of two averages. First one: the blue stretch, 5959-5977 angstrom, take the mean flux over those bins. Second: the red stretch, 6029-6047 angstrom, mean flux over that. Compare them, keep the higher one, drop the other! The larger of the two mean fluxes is 5.37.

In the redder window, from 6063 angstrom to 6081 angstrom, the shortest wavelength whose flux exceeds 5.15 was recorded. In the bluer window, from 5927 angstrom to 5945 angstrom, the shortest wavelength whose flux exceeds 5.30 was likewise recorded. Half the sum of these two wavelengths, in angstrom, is 6000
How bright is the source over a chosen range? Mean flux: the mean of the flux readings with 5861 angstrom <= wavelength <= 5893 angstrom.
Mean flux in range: 4.85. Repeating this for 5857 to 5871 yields 5.32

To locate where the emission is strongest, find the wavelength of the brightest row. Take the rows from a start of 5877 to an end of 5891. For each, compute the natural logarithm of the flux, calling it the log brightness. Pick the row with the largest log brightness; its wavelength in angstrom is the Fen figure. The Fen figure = 5878.0 angstrom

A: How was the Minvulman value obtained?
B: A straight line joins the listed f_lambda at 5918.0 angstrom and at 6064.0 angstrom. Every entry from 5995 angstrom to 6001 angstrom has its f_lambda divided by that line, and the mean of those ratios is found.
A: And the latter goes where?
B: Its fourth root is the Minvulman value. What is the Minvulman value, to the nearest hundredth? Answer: 0.97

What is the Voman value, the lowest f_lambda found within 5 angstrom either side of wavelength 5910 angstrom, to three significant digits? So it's 4.72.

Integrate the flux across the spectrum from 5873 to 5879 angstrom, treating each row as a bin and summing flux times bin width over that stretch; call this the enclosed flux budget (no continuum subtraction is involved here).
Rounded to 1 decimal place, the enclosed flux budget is 32.7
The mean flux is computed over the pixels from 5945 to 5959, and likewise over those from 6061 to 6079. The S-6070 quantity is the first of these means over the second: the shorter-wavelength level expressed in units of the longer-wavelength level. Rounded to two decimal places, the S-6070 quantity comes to 1.05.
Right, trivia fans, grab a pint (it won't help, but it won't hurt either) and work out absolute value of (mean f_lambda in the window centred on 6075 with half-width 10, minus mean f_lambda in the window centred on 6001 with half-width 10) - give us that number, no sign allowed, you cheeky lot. 0.23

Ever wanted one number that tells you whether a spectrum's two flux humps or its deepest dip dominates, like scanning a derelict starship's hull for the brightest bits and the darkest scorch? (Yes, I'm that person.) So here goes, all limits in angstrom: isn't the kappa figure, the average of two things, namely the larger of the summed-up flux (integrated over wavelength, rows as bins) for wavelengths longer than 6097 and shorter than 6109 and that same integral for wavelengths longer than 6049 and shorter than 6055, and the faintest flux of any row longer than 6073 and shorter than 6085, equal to 30.6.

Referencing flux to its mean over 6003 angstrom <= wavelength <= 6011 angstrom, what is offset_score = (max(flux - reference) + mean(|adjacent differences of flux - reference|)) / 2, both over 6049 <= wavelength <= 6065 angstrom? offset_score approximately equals 1.3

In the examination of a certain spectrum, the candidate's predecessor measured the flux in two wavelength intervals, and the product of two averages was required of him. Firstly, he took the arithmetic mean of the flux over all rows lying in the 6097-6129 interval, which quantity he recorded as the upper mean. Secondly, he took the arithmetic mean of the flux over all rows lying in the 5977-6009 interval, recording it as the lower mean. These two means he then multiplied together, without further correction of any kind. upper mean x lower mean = 25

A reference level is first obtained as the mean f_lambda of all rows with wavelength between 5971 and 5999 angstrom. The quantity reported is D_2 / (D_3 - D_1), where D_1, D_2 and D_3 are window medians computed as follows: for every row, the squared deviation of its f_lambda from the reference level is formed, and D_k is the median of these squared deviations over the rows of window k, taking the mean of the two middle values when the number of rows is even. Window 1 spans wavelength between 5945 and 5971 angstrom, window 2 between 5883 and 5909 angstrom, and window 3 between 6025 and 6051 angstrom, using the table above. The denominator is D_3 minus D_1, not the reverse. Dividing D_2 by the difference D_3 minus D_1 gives -7.0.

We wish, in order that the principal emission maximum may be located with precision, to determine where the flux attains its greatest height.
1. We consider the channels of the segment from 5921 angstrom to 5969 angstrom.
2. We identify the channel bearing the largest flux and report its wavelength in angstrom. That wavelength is 5964.0 angstrom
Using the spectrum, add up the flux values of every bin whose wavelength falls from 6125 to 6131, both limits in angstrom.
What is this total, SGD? 15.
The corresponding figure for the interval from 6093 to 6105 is 29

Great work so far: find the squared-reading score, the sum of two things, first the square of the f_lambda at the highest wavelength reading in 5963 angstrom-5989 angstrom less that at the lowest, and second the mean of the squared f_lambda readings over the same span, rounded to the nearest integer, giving 18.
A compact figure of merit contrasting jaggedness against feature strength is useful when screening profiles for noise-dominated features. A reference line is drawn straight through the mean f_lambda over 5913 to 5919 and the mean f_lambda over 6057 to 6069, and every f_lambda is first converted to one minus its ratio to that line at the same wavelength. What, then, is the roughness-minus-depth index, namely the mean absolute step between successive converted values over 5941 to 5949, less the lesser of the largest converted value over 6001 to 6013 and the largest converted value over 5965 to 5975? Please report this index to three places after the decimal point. 0.103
